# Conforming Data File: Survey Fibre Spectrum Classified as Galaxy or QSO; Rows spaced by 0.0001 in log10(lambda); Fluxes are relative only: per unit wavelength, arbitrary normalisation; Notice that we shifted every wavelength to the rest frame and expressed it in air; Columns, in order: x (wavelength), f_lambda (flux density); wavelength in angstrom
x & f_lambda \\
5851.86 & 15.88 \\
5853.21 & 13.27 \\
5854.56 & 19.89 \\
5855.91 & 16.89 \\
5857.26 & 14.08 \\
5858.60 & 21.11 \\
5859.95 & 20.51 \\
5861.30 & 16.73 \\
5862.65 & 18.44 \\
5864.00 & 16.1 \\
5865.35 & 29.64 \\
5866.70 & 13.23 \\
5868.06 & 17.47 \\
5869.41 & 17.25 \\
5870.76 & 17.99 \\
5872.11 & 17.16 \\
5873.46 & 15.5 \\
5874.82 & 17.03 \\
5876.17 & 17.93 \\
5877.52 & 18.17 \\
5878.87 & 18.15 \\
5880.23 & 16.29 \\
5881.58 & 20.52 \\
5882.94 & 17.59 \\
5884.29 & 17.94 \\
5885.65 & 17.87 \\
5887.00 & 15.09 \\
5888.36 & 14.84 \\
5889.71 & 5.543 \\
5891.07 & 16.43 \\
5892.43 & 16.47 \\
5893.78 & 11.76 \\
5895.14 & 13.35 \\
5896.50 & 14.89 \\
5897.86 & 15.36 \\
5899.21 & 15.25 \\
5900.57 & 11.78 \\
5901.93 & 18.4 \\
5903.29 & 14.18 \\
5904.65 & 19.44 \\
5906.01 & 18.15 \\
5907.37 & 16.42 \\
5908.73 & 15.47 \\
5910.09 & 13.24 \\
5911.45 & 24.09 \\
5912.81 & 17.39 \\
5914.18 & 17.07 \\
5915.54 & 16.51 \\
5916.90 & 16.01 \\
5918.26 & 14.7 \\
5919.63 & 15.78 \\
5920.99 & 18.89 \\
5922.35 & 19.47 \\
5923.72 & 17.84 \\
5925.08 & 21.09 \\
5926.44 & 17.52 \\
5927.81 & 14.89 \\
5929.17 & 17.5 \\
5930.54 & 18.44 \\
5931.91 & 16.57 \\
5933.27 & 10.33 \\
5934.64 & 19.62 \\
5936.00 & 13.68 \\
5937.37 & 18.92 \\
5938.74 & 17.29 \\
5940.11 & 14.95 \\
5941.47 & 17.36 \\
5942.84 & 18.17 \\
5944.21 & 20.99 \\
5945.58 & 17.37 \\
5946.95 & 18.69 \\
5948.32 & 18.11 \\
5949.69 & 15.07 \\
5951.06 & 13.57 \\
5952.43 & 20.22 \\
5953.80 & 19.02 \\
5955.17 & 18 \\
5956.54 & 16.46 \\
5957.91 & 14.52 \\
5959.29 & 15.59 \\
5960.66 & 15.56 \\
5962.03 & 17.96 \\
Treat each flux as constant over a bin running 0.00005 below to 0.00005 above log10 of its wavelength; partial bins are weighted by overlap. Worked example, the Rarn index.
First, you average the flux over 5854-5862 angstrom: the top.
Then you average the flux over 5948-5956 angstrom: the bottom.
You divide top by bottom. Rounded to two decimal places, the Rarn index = 1.05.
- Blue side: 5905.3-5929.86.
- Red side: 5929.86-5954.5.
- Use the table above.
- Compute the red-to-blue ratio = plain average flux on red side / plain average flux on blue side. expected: 0.99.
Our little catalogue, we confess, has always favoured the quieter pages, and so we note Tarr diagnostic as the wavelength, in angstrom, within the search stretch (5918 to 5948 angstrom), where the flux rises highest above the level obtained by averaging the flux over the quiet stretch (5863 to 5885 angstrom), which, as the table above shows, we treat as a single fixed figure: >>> 5925.08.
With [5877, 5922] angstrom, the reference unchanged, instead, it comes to 5911.45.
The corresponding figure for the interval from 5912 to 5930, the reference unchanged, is 5925.08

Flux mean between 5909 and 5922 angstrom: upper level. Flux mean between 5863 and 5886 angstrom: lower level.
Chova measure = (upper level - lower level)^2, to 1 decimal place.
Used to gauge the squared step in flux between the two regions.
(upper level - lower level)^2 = 0.8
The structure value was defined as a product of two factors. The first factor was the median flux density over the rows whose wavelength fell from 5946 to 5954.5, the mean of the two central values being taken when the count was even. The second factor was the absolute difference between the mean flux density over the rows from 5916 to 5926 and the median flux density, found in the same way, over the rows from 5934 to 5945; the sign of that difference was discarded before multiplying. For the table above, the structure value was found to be 2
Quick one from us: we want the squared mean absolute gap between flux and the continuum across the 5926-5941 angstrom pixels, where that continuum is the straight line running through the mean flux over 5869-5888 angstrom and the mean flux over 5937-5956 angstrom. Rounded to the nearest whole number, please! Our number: 4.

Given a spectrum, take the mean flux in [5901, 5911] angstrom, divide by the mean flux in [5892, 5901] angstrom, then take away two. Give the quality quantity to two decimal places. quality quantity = -0.83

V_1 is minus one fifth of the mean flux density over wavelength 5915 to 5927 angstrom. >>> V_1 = -3.5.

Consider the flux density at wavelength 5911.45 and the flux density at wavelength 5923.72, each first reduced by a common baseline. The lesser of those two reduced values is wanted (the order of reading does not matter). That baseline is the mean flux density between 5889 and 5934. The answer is 1.8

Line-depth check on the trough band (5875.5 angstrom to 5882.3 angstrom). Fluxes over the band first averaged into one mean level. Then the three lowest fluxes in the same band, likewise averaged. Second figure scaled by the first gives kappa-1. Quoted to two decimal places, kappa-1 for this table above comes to 0.96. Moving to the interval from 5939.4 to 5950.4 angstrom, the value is 0.90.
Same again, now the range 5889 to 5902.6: 0.70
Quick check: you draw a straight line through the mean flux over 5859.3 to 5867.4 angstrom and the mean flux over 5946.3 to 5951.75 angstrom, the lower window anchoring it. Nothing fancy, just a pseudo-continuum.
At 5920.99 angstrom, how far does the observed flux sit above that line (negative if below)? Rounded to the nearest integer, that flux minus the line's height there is 2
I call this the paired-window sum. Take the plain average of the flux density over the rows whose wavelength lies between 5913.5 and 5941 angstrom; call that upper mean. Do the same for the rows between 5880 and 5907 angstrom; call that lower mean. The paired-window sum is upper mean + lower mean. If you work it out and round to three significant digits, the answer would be 32.4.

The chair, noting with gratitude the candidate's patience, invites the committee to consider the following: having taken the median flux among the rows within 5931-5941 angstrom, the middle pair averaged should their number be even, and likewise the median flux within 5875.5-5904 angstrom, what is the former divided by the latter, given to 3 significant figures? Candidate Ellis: 1.02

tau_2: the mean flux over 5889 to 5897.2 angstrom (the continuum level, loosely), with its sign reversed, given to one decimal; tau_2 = -13.1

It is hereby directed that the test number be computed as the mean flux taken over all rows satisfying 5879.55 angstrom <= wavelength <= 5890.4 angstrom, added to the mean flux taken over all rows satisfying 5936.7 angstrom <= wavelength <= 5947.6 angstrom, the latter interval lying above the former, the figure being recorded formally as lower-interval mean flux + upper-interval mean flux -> 33.7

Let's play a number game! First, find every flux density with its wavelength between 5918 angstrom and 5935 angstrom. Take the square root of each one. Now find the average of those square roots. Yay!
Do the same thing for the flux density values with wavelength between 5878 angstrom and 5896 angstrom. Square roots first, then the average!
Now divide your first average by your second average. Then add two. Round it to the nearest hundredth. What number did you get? 3.06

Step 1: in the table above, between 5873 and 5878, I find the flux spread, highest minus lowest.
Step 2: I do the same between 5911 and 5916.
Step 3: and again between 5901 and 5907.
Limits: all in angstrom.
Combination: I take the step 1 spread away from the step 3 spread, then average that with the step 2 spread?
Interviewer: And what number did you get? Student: 5.1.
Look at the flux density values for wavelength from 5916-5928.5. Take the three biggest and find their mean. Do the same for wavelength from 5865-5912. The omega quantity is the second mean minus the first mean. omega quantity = 4.9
